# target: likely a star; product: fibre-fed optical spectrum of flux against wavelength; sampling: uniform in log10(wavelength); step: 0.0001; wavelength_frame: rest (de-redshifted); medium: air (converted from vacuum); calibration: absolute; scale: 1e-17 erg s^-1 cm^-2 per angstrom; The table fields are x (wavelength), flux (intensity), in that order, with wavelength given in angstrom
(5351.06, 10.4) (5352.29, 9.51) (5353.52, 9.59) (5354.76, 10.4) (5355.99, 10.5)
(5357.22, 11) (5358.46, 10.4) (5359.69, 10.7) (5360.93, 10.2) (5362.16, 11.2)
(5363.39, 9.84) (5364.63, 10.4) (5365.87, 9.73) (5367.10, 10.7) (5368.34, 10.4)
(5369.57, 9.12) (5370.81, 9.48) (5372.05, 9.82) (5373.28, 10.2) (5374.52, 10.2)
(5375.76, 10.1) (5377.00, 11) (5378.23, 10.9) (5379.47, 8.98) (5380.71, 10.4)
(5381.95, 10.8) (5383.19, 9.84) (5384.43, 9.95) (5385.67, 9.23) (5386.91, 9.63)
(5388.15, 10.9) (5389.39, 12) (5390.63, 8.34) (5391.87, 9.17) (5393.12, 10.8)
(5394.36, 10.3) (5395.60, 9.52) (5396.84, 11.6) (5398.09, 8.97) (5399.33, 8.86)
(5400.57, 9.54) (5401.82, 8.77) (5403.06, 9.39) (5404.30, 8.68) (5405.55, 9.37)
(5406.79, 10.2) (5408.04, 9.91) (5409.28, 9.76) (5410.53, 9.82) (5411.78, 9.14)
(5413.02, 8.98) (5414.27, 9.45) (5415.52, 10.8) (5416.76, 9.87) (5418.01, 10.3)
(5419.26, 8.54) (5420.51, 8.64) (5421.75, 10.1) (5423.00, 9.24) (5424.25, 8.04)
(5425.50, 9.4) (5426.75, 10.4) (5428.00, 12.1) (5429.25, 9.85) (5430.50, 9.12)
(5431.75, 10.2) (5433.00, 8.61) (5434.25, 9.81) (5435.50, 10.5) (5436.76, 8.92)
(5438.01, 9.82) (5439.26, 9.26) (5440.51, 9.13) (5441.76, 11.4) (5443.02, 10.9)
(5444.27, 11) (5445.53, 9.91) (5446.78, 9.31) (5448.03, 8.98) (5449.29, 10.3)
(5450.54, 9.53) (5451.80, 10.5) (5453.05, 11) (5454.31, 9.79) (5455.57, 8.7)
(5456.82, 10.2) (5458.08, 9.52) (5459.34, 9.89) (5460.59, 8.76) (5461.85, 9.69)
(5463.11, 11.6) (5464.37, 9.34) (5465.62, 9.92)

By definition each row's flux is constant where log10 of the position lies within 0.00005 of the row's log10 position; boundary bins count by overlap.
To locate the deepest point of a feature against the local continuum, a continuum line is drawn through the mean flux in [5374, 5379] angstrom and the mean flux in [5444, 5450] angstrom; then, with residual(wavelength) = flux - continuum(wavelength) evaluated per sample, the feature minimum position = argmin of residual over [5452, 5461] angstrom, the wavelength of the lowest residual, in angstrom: 5455.57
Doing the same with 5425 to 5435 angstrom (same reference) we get 5433.00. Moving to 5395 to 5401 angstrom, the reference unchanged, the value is 5399.33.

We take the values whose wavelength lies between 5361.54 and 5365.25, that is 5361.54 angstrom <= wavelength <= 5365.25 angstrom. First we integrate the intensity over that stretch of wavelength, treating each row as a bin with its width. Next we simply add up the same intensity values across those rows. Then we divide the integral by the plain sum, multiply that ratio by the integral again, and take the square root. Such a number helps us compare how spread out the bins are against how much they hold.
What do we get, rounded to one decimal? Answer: 6.9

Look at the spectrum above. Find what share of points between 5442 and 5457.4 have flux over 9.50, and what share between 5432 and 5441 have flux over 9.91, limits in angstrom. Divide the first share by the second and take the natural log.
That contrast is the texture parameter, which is 1.7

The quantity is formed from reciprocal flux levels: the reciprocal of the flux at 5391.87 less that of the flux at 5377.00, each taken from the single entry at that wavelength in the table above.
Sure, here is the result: 0.018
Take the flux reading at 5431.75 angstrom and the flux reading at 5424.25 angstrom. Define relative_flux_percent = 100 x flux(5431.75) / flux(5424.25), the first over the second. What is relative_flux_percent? 127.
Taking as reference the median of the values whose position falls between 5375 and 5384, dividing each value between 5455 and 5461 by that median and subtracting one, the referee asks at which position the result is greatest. 5456.82 angstrom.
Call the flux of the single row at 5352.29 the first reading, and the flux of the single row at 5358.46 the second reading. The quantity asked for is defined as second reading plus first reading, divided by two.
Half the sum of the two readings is 10.0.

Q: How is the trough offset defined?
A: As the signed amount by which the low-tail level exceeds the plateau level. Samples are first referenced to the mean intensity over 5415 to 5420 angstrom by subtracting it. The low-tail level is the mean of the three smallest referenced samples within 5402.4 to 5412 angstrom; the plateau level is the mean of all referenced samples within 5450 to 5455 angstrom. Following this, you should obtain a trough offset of -1.1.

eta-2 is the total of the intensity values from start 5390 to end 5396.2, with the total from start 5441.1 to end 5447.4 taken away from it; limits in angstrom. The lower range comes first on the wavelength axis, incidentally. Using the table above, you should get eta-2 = -4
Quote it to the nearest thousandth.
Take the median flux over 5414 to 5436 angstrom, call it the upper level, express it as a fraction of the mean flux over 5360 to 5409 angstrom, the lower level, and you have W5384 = 0.987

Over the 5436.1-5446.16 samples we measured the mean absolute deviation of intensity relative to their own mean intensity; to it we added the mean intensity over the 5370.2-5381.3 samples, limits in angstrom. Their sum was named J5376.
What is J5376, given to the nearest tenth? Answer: 10.9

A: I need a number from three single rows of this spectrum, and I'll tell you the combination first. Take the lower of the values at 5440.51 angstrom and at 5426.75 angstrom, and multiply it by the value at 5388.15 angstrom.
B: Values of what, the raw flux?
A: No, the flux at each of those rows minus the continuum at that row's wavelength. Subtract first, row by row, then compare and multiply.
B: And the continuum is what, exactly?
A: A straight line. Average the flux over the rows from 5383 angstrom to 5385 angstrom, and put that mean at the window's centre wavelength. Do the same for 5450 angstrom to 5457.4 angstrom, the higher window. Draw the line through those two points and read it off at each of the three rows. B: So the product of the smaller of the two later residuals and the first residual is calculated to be -0.81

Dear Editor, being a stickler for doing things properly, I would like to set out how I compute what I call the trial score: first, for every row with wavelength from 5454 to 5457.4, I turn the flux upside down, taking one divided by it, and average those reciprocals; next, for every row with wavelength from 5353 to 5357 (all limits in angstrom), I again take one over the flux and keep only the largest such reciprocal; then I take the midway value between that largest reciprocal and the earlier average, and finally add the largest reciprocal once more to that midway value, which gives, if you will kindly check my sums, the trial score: 0.209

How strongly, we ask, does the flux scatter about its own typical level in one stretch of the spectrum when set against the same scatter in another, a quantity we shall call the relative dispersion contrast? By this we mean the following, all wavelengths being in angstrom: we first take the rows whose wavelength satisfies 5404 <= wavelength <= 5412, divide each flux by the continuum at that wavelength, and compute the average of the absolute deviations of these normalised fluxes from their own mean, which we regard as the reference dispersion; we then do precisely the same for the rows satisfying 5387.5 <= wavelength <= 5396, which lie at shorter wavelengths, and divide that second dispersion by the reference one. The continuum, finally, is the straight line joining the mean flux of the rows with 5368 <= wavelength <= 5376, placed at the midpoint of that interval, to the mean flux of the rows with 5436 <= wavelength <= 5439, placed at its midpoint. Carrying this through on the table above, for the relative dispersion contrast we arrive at 2.2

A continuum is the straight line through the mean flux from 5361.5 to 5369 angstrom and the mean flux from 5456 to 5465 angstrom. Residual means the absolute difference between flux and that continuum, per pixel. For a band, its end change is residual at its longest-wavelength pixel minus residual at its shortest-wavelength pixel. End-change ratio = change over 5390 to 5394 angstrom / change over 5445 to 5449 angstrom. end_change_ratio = -1.4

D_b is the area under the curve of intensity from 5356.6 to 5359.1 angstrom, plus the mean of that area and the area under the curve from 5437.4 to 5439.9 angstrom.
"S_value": 52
